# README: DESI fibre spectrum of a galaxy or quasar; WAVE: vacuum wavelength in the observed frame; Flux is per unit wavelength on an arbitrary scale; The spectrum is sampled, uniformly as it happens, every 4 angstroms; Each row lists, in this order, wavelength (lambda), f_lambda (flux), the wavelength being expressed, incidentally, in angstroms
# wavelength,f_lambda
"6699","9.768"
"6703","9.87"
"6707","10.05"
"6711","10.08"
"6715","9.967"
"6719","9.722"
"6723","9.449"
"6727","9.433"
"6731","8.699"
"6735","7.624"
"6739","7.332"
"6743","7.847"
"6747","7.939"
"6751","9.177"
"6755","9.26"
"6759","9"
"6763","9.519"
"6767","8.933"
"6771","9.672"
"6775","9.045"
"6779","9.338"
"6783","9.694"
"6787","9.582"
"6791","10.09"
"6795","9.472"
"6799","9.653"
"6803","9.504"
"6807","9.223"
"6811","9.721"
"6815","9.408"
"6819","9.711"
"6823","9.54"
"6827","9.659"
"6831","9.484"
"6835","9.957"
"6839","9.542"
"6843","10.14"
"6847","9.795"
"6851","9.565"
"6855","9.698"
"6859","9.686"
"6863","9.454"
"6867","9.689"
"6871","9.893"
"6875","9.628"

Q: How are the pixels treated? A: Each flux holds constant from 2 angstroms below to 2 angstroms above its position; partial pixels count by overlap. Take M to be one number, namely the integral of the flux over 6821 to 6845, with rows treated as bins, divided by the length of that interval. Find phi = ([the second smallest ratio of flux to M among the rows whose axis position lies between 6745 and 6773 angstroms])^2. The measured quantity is 0.84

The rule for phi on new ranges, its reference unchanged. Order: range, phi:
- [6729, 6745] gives 0.62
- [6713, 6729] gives 0.94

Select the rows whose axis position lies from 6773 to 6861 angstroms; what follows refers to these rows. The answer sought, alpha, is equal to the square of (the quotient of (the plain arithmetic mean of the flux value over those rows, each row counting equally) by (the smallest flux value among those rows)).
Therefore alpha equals 1.13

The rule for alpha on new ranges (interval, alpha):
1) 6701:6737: 1.53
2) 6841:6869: 1.06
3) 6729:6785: 1.44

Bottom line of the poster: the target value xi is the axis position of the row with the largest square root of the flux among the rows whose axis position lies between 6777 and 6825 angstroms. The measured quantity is 6791 angstroms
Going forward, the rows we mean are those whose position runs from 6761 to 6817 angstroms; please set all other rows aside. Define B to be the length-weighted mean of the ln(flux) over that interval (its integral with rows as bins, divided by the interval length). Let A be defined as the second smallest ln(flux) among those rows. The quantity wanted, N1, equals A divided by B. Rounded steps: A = 2.20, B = 2.25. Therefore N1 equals 0.979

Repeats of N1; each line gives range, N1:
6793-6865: 0.990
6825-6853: 0.991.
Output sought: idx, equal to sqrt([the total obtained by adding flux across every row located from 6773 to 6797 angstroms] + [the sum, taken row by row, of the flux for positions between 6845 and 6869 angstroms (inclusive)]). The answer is 10.7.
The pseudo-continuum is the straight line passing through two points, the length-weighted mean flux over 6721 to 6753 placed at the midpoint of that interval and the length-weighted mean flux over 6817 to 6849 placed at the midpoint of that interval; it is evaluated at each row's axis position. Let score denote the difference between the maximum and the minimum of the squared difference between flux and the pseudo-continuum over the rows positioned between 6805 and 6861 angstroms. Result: 0.2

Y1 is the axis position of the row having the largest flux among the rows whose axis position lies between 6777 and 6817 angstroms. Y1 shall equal 6791 angstroms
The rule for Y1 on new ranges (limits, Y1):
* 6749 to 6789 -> 6783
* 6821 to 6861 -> 6843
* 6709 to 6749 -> 6711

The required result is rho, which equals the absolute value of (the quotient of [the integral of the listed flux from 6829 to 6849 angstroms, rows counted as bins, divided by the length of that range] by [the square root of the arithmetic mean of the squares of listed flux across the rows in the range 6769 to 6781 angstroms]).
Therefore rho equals 1.046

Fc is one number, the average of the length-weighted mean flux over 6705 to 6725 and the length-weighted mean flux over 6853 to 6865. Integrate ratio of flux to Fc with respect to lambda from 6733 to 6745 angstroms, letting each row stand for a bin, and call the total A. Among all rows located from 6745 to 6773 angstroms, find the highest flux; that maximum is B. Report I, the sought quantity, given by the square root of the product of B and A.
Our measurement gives 9.5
